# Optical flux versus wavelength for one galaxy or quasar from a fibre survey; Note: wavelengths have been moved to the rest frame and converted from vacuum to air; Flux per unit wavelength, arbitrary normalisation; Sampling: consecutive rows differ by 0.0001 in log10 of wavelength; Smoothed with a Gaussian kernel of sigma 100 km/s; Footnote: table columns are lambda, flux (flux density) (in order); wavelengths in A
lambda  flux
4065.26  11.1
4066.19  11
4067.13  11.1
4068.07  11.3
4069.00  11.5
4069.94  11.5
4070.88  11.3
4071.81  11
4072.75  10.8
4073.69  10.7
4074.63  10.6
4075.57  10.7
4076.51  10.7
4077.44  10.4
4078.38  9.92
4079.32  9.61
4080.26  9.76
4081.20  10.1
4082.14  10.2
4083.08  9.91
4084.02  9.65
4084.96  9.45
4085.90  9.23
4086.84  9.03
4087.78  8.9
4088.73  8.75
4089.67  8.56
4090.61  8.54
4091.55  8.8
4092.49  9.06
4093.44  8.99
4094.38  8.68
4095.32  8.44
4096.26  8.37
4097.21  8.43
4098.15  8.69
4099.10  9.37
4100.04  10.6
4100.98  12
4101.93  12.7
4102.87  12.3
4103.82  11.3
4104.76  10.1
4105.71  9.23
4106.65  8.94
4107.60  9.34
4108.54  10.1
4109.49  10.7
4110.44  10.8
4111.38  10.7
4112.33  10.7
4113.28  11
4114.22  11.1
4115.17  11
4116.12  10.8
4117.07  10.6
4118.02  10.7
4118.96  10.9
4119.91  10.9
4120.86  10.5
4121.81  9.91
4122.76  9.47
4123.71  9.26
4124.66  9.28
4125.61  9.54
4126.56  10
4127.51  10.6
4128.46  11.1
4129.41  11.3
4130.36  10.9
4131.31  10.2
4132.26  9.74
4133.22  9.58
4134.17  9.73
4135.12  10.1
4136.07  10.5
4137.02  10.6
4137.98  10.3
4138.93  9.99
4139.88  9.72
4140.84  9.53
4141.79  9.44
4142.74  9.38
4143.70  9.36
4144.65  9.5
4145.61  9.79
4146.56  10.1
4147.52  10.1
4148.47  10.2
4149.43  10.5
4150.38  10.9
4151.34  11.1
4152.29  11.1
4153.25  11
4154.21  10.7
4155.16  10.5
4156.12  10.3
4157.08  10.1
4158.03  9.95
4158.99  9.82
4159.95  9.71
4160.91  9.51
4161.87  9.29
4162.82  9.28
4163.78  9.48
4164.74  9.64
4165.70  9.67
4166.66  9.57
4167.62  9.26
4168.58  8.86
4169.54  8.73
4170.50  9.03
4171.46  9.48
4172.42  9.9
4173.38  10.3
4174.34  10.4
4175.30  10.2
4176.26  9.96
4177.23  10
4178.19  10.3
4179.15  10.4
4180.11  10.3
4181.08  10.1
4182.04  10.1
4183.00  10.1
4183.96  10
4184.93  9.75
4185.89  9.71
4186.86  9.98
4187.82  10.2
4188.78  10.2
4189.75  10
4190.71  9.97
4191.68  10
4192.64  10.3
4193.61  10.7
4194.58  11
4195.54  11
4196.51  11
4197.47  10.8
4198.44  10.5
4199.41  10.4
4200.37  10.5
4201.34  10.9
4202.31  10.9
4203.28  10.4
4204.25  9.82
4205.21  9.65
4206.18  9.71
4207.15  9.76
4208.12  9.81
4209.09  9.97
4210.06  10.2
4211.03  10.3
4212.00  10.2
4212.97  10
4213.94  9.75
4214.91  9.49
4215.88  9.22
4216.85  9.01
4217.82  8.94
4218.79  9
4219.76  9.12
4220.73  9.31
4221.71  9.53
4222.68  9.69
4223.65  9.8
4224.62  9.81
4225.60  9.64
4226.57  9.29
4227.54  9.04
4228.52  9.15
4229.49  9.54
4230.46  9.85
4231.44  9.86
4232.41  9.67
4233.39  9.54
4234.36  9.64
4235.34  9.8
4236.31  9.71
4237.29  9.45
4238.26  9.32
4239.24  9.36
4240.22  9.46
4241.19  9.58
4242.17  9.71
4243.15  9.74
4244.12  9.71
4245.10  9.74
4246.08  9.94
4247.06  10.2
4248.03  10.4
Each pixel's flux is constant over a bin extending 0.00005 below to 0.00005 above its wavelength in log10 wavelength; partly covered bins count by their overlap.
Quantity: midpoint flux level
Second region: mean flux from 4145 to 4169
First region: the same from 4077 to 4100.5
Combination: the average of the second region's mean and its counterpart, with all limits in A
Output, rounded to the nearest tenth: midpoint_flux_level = 9.6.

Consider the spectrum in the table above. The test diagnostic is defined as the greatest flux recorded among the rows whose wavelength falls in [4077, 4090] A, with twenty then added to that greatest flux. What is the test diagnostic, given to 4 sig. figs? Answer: 30.40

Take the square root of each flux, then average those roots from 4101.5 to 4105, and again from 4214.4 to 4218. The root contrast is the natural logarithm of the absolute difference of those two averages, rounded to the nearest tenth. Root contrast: -1.0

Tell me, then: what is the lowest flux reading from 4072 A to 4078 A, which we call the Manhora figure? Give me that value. 10.4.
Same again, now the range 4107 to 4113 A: 9.34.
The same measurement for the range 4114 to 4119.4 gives 10.6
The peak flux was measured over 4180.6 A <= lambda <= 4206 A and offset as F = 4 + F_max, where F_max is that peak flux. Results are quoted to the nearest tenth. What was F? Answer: 15.0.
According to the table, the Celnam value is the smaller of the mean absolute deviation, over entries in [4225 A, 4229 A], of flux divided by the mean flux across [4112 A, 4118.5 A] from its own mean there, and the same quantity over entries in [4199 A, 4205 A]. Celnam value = 0.017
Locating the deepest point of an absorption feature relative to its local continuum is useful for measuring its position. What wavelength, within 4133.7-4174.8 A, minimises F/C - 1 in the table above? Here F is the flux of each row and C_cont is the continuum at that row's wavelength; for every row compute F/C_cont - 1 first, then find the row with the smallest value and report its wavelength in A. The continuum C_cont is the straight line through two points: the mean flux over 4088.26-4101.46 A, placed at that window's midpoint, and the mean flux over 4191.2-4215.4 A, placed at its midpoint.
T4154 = 4169.54 A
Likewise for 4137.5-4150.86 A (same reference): 4143.70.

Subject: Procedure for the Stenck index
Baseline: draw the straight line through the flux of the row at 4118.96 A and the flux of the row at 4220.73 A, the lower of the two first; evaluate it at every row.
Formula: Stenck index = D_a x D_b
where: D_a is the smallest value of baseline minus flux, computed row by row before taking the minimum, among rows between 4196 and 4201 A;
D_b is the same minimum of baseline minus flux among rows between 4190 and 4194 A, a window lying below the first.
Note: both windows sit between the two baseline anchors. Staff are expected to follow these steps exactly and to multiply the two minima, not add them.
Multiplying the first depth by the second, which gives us 1.3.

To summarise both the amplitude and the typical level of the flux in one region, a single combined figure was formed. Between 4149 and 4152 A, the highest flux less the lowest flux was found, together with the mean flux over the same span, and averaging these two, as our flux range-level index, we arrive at 5.7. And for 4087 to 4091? 4.5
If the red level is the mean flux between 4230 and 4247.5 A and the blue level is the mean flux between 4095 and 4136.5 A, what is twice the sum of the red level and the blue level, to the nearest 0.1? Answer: 39.9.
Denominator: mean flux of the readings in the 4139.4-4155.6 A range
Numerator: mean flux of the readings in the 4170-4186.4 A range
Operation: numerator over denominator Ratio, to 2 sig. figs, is 0.98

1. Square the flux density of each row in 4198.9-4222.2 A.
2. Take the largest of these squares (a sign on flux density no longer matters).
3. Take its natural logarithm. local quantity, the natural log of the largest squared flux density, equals 4.78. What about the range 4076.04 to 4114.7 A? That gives 5.08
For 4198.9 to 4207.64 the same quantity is 4.78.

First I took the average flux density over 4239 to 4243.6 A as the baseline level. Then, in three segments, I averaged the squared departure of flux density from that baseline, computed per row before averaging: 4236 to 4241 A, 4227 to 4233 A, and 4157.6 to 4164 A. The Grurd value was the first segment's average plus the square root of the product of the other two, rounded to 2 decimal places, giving 0.11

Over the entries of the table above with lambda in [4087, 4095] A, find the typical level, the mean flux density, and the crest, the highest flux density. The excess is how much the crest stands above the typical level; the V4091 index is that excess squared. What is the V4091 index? 0.08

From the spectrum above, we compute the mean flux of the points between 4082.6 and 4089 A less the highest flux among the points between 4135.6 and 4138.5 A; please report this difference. -1.3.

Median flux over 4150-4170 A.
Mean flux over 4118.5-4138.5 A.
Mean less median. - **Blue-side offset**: 0.5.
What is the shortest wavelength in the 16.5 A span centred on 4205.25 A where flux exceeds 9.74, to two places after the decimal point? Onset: 4197.47 A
